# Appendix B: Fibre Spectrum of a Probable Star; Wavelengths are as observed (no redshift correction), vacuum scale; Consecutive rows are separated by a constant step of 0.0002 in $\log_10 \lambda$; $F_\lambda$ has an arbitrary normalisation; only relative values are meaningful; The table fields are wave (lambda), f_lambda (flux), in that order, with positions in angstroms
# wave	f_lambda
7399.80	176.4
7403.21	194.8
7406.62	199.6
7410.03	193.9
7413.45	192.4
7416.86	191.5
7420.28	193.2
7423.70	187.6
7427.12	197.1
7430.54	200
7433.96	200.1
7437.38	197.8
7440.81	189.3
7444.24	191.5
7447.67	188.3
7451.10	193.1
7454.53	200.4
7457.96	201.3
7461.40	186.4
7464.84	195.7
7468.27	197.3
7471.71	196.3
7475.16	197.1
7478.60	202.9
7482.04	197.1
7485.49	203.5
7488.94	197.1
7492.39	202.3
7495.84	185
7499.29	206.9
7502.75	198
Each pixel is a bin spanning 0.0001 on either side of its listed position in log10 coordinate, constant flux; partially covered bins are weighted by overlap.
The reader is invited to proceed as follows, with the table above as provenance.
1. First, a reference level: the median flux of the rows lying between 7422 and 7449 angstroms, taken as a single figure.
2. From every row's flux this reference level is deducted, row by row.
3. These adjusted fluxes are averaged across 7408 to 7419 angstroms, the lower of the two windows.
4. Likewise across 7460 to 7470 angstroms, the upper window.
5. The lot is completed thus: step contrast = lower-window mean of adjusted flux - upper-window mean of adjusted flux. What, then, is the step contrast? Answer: -0.5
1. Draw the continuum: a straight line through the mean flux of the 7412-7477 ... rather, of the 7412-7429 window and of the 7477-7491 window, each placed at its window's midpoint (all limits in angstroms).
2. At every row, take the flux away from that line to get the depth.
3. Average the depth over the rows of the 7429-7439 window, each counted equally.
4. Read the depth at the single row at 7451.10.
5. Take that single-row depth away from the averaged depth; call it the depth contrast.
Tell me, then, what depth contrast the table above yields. -8.3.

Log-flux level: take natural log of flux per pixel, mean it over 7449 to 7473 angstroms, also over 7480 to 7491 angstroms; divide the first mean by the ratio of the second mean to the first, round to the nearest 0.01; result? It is 5.26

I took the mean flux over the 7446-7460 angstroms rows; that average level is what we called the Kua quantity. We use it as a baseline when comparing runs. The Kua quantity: 196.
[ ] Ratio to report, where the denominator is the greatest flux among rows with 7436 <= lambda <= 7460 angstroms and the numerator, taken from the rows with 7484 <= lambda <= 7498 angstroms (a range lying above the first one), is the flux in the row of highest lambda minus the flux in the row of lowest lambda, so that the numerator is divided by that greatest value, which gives -0.092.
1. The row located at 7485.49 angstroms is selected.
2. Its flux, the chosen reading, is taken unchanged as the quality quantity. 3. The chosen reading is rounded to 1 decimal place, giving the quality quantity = 203.5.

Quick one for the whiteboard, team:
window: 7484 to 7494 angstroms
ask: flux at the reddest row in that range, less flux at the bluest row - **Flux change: -1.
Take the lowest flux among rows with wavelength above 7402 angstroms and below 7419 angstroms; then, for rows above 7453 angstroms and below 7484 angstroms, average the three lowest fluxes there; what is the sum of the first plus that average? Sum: 384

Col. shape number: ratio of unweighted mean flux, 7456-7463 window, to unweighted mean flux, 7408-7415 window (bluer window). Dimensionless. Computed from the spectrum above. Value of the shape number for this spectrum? 1.00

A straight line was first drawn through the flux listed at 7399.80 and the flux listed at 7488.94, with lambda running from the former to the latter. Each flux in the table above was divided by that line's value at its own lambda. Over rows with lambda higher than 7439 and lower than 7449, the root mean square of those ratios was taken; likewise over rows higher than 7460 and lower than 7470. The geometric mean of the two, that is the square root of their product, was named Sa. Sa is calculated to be 1.01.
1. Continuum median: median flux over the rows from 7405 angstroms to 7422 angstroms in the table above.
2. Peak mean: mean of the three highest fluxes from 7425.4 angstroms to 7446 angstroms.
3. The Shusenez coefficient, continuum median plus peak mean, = 392.5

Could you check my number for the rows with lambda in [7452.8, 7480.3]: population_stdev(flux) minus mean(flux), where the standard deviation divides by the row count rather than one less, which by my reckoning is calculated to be -192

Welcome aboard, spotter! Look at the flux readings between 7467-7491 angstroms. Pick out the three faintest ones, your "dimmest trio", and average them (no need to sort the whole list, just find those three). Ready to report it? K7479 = 197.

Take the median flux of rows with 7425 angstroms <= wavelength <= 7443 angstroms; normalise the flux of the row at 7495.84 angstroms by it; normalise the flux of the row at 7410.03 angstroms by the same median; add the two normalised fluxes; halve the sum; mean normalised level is 0.958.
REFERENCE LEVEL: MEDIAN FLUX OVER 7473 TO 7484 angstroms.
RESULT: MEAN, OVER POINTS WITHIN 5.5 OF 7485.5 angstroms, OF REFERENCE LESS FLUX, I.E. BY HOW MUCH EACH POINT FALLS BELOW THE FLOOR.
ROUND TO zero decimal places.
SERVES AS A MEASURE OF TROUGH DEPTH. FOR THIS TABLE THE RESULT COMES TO -2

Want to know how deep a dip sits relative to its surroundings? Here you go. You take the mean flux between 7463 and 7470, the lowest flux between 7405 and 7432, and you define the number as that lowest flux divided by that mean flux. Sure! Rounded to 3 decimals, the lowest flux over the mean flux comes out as 0.955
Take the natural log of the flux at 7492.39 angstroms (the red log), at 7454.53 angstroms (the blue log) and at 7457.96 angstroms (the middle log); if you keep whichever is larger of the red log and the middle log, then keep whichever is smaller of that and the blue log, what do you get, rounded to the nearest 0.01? 5.30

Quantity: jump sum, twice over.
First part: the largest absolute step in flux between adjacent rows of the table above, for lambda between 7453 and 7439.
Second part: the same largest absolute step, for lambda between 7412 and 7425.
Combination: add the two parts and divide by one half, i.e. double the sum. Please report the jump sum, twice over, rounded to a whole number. 21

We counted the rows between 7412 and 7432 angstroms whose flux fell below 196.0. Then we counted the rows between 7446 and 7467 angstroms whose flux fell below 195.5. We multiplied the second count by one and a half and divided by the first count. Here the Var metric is 1.1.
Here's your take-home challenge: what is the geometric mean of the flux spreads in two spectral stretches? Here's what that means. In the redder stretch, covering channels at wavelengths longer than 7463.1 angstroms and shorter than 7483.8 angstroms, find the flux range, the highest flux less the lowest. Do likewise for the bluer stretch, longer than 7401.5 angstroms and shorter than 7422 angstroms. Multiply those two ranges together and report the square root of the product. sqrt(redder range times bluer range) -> 7.6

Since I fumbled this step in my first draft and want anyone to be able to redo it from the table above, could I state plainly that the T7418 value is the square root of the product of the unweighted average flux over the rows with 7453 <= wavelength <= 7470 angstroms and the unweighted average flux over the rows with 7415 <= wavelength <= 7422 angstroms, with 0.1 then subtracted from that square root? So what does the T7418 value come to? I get 194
